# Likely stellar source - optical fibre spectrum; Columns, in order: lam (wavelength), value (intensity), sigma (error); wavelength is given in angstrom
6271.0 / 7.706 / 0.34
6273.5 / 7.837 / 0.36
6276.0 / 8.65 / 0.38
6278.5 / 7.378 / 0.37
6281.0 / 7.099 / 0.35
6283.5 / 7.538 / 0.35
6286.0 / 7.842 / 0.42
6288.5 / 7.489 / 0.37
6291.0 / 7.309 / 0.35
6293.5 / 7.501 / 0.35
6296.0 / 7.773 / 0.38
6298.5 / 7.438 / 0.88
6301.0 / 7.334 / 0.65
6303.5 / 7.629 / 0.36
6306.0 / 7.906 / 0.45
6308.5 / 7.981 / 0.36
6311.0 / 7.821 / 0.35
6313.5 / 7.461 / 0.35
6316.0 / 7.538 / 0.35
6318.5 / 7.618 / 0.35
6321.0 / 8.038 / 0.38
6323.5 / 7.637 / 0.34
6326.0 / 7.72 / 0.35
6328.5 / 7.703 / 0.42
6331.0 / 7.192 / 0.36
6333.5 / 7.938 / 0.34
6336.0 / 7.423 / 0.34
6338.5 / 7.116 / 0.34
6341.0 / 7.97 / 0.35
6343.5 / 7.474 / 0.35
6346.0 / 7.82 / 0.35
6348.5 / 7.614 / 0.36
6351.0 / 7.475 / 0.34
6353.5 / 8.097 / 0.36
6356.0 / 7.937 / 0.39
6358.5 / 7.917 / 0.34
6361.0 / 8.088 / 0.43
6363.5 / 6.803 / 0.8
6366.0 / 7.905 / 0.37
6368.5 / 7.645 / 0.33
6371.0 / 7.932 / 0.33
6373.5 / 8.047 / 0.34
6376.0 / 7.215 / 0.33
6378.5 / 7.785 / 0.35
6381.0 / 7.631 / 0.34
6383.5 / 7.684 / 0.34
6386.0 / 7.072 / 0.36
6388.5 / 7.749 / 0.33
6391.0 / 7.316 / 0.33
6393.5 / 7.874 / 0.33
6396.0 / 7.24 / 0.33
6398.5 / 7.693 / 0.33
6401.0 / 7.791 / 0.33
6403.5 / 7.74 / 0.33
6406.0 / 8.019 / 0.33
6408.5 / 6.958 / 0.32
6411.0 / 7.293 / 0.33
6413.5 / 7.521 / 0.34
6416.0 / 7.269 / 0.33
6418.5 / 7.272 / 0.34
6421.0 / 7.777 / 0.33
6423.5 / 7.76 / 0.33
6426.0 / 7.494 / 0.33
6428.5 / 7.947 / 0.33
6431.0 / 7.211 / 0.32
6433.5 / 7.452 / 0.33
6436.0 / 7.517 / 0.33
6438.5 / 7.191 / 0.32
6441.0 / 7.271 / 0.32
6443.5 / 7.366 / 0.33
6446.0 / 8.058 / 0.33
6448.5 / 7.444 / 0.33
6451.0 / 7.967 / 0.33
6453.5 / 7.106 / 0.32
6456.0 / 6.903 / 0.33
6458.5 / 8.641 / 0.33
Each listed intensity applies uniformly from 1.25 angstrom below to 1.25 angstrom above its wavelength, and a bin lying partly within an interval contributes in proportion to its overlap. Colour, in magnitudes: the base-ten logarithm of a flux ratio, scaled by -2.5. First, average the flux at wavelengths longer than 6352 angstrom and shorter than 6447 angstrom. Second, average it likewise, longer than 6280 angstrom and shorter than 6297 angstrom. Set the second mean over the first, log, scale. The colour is 0.012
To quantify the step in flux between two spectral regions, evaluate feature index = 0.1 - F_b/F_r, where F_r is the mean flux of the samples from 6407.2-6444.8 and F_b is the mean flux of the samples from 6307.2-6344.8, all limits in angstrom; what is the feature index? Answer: -0.930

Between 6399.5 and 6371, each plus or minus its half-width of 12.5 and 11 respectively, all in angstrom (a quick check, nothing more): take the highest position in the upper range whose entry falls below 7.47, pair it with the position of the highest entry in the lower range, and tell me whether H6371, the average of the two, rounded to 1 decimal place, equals 6386.0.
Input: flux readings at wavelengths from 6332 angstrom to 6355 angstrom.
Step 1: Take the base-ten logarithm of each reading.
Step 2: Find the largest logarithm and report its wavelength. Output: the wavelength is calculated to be 6353.5 angstrom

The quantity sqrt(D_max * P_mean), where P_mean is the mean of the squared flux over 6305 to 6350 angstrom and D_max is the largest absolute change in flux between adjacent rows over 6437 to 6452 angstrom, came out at 6.38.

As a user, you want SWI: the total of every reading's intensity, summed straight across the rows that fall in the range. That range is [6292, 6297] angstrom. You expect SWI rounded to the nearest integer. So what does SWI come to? 15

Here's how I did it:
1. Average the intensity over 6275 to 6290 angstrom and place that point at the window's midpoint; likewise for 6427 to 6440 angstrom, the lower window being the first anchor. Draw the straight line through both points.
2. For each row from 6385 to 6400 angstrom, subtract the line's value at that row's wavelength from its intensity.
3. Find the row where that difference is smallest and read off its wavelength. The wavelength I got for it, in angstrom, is 6386.0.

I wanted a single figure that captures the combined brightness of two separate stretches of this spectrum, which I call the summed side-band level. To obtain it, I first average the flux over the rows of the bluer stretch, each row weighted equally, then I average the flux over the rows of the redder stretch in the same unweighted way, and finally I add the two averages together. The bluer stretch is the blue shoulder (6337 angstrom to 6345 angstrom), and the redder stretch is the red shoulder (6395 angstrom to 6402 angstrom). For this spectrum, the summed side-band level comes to 15.1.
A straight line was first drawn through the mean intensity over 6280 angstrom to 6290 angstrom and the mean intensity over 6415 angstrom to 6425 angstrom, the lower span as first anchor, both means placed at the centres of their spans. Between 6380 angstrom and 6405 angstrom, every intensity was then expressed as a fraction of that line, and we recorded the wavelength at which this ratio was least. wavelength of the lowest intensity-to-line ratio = 6386.0 angstrom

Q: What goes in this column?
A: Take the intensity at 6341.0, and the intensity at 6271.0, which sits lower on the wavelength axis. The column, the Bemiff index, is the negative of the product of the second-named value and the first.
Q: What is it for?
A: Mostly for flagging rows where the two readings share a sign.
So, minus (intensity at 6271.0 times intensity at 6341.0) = -61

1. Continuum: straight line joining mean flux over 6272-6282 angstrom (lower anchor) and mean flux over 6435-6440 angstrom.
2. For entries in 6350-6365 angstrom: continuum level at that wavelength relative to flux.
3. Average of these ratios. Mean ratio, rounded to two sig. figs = 0.98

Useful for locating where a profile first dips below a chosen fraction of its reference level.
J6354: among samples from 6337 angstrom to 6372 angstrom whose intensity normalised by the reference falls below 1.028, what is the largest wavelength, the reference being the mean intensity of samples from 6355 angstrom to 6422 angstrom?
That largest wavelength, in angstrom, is 6368.5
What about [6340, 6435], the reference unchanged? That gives 6433.5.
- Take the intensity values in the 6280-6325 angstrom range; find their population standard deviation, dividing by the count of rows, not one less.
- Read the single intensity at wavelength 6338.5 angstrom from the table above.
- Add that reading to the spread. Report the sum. 7.36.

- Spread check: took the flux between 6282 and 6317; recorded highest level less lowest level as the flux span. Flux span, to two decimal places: 0.67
